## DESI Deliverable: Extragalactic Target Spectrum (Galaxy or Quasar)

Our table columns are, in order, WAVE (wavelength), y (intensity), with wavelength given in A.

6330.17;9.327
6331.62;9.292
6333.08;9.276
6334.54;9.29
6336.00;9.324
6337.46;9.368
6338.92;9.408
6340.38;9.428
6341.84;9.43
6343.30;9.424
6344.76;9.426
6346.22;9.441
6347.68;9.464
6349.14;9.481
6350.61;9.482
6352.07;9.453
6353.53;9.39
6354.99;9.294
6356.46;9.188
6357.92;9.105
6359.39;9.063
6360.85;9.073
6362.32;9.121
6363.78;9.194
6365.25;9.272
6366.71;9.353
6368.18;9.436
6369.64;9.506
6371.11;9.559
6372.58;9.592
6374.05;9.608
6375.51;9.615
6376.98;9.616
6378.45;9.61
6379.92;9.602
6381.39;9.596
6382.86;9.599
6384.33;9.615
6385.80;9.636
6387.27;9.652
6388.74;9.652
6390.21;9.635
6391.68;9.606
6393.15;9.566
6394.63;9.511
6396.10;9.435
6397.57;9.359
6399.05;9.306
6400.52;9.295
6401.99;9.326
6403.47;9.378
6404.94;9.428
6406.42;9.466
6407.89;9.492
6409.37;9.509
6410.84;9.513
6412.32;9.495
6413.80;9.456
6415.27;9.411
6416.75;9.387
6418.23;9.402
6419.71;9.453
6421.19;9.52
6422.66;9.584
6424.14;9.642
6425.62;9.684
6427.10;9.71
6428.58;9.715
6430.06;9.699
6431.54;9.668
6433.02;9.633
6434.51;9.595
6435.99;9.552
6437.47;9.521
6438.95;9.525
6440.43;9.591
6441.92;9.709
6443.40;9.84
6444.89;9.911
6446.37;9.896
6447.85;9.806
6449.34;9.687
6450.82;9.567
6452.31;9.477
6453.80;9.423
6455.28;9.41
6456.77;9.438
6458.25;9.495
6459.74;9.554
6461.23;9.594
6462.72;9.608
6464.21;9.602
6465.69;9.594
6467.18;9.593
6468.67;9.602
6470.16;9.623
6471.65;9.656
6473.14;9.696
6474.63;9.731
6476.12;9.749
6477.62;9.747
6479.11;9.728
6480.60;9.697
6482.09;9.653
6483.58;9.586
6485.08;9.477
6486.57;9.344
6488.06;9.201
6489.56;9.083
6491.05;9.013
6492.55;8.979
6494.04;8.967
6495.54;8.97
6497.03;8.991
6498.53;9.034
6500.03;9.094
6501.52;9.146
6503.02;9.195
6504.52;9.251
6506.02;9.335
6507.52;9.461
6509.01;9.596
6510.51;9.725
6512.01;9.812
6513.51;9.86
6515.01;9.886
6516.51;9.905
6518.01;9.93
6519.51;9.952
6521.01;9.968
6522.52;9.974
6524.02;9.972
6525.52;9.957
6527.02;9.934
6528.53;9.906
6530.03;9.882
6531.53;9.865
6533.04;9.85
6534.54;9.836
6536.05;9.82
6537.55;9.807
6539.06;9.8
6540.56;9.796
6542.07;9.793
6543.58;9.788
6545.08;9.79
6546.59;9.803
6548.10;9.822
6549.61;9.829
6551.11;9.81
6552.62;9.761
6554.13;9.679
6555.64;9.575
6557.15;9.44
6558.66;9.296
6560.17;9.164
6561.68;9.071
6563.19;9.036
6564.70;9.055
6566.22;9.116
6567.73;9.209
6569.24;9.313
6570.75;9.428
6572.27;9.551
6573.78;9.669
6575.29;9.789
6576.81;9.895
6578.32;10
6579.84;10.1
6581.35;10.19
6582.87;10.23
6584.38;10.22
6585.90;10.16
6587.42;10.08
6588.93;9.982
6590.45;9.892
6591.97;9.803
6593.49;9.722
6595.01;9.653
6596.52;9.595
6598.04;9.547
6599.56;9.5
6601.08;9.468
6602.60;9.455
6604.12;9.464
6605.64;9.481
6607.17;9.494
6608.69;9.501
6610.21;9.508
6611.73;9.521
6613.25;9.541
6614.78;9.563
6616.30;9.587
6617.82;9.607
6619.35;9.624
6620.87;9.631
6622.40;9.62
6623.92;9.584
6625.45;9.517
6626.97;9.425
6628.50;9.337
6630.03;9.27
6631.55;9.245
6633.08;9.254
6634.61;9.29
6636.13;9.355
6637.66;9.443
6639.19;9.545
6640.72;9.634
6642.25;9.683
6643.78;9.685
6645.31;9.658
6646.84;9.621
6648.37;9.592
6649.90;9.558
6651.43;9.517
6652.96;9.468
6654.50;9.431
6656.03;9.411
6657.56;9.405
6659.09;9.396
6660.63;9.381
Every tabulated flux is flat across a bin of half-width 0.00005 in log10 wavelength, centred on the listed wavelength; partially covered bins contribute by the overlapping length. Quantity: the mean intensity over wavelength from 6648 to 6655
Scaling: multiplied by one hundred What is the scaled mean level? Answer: 951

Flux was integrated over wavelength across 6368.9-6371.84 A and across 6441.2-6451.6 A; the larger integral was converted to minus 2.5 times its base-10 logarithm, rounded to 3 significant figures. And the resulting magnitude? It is -5.02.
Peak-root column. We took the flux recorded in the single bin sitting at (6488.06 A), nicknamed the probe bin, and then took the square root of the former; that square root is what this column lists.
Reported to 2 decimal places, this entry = 3.03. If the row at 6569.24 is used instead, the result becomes 3.05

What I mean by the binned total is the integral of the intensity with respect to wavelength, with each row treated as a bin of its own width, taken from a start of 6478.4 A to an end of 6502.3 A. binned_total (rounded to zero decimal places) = 221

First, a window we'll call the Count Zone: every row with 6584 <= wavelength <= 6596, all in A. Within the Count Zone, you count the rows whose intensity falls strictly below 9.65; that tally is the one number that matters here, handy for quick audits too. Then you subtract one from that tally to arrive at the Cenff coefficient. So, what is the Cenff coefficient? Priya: -1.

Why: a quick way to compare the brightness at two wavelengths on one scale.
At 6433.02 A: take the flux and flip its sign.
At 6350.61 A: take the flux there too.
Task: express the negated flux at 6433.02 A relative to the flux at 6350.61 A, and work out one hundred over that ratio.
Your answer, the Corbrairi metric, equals -98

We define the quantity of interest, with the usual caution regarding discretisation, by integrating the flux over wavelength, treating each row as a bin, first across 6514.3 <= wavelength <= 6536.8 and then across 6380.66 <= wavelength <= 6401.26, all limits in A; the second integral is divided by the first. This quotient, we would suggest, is 0.88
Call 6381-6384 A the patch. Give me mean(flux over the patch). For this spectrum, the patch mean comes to 9.60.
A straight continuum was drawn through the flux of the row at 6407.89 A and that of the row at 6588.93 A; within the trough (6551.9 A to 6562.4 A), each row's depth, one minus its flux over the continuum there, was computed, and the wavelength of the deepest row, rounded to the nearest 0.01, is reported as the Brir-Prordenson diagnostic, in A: 6561.68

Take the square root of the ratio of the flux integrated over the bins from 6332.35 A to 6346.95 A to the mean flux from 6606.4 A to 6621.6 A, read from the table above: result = 3.79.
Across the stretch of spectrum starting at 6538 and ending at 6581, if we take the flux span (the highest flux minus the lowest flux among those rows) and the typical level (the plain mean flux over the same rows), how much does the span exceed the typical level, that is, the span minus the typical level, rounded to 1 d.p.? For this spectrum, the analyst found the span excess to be -8.5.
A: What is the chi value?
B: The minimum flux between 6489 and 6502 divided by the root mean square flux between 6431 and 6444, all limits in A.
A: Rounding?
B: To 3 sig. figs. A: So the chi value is 0.931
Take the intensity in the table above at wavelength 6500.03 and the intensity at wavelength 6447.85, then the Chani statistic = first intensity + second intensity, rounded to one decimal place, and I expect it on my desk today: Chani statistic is 18.9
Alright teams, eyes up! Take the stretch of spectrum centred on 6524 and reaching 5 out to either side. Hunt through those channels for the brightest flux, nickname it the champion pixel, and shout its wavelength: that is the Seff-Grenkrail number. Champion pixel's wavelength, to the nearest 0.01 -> 6522.52 A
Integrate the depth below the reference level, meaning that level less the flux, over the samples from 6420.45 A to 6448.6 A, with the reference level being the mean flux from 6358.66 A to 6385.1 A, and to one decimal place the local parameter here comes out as -6.4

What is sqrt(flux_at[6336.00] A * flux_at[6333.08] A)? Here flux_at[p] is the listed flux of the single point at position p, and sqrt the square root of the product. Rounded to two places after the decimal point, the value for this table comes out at 9.30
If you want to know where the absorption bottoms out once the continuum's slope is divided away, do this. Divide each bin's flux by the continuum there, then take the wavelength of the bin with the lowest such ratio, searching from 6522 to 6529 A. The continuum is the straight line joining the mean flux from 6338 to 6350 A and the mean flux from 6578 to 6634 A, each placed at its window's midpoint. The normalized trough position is 6528.53 A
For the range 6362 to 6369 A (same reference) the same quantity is 6362.32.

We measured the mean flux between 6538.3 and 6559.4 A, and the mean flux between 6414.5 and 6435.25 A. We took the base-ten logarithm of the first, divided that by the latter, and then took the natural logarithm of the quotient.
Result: -2.272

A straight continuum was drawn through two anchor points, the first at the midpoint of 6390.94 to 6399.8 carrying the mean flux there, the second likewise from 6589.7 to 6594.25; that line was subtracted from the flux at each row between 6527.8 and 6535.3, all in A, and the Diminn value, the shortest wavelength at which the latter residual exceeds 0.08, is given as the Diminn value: 6528.53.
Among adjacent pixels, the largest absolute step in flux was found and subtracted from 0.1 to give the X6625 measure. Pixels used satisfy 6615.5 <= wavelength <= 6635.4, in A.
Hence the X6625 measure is 0.01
